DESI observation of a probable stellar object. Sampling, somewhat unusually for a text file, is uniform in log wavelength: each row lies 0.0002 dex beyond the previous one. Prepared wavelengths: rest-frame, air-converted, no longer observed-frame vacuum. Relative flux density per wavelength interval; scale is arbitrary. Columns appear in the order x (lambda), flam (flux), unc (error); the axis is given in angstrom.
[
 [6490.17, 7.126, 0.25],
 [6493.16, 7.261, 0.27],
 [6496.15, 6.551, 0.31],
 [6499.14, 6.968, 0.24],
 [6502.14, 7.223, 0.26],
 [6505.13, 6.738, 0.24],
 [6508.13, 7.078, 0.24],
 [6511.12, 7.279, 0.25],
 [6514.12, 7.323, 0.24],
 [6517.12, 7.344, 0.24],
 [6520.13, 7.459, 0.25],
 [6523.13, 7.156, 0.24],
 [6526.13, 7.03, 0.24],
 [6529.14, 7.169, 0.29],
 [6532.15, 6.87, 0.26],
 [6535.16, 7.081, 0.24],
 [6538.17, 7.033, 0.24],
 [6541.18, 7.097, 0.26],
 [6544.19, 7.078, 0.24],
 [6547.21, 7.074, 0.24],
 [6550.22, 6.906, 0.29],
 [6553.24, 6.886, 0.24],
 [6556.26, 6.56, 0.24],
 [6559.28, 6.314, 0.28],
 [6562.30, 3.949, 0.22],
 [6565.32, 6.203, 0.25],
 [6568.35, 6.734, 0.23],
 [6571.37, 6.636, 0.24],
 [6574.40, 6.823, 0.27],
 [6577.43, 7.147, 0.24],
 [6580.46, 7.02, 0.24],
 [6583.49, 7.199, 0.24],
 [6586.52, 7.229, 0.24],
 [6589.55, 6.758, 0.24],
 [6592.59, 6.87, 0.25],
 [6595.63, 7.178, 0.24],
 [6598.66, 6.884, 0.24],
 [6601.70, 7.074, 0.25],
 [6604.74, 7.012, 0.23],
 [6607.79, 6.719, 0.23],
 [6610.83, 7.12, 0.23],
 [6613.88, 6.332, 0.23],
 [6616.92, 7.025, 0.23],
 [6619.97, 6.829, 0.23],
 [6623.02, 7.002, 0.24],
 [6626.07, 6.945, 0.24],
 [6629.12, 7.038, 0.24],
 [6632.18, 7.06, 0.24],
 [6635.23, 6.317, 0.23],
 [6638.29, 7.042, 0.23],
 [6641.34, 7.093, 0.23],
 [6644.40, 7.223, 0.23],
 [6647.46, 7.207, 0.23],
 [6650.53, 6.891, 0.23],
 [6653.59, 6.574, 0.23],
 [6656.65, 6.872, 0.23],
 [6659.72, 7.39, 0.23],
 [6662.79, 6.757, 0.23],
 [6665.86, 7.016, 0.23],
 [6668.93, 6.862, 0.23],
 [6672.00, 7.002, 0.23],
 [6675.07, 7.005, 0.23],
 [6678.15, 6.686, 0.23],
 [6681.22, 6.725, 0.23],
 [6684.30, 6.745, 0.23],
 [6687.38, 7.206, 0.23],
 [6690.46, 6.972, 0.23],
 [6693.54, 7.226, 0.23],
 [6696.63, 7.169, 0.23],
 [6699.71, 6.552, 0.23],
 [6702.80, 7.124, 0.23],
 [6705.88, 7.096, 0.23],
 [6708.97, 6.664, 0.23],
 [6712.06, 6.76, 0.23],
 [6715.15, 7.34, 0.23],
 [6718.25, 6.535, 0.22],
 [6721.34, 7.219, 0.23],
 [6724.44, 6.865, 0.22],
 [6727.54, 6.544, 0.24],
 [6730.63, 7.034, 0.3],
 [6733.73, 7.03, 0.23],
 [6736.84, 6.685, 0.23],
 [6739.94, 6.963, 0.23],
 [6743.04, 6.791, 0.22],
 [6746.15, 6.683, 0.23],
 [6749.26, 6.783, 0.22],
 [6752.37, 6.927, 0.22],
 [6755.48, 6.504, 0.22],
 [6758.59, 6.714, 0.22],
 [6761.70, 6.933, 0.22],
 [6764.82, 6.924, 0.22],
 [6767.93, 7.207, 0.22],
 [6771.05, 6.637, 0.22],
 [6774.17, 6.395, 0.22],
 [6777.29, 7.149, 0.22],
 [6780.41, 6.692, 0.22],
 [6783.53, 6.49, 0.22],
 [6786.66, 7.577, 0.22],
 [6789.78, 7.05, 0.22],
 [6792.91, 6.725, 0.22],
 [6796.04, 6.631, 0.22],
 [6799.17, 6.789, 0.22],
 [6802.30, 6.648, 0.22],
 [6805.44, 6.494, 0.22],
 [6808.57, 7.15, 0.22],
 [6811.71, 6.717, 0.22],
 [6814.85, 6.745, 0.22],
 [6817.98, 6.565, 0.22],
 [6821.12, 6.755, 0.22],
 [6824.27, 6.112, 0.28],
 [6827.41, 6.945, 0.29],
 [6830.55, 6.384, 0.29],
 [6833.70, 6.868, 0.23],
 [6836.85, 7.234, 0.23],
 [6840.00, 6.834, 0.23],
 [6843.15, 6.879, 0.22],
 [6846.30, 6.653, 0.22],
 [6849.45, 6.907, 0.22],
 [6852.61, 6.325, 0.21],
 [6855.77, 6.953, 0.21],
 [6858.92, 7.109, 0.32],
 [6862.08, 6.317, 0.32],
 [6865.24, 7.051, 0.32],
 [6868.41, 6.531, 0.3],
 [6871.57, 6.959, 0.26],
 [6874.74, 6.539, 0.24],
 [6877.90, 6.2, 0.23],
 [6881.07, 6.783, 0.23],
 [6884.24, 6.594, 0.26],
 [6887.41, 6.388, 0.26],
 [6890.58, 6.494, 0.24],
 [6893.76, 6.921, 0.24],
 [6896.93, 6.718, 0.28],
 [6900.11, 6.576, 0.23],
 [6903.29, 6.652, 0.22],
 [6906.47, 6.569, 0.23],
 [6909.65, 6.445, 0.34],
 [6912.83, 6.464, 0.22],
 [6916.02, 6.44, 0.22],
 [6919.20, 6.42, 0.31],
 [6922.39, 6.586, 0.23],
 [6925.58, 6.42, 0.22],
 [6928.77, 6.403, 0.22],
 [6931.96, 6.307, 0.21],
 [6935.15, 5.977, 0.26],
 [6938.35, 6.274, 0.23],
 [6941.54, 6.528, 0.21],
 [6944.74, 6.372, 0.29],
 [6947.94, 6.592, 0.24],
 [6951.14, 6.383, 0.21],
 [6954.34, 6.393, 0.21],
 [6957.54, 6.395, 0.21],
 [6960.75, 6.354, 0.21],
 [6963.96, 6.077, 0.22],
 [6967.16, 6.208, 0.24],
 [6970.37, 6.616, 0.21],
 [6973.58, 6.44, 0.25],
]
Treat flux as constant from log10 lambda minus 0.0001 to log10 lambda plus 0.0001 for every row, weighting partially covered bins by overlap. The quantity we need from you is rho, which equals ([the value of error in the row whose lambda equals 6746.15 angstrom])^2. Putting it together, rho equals 0.053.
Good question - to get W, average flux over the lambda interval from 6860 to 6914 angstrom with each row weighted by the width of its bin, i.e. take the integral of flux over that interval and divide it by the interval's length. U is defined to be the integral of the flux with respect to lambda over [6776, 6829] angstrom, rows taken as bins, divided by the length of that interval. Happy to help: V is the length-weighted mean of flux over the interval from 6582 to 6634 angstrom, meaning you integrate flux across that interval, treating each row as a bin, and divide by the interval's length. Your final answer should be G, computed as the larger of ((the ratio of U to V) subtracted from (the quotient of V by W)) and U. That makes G 6.78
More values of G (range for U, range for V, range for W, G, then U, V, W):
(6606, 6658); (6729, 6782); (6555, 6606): 6.90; 6.90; 6.83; 6.68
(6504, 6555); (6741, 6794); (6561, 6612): 7.09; 7.09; 6.84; 6.75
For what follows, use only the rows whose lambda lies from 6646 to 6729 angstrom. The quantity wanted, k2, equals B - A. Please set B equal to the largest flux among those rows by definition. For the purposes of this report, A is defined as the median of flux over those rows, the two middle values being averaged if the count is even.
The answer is 0.5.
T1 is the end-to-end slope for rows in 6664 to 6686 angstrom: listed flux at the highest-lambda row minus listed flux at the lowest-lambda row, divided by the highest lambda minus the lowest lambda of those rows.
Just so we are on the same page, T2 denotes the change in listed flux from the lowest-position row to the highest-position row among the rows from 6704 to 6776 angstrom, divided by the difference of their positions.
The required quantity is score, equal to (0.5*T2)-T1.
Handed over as 0.010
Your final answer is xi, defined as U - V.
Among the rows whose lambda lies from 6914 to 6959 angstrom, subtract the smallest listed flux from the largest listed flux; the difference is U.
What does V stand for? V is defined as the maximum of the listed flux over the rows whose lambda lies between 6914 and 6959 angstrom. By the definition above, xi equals -6.0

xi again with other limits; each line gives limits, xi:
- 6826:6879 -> -6.2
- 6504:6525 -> -6.7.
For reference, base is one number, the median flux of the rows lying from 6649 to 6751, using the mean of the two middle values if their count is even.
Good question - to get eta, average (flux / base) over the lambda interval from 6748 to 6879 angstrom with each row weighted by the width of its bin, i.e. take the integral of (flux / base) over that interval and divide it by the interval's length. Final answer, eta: 0.98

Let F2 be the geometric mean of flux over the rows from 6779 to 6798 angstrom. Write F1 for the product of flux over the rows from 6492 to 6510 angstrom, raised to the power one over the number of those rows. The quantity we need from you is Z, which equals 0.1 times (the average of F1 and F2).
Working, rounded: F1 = 7.0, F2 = 6.85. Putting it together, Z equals 0.691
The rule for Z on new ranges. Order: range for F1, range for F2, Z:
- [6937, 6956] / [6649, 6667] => 0.667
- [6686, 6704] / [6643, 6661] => 0.703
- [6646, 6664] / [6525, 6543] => 0.699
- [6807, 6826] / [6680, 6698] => 0.684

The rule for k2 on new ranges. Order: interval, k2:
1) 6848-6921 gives 0.5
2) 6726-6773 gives 0.4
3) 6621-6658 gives 0.2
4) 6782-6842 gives 0.8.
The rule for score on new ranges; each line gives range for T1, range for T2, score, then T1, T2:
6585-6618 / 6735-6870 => 0.006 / -0.007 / -0.001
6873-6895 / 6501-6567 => -0.028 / 0.020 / -0.016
